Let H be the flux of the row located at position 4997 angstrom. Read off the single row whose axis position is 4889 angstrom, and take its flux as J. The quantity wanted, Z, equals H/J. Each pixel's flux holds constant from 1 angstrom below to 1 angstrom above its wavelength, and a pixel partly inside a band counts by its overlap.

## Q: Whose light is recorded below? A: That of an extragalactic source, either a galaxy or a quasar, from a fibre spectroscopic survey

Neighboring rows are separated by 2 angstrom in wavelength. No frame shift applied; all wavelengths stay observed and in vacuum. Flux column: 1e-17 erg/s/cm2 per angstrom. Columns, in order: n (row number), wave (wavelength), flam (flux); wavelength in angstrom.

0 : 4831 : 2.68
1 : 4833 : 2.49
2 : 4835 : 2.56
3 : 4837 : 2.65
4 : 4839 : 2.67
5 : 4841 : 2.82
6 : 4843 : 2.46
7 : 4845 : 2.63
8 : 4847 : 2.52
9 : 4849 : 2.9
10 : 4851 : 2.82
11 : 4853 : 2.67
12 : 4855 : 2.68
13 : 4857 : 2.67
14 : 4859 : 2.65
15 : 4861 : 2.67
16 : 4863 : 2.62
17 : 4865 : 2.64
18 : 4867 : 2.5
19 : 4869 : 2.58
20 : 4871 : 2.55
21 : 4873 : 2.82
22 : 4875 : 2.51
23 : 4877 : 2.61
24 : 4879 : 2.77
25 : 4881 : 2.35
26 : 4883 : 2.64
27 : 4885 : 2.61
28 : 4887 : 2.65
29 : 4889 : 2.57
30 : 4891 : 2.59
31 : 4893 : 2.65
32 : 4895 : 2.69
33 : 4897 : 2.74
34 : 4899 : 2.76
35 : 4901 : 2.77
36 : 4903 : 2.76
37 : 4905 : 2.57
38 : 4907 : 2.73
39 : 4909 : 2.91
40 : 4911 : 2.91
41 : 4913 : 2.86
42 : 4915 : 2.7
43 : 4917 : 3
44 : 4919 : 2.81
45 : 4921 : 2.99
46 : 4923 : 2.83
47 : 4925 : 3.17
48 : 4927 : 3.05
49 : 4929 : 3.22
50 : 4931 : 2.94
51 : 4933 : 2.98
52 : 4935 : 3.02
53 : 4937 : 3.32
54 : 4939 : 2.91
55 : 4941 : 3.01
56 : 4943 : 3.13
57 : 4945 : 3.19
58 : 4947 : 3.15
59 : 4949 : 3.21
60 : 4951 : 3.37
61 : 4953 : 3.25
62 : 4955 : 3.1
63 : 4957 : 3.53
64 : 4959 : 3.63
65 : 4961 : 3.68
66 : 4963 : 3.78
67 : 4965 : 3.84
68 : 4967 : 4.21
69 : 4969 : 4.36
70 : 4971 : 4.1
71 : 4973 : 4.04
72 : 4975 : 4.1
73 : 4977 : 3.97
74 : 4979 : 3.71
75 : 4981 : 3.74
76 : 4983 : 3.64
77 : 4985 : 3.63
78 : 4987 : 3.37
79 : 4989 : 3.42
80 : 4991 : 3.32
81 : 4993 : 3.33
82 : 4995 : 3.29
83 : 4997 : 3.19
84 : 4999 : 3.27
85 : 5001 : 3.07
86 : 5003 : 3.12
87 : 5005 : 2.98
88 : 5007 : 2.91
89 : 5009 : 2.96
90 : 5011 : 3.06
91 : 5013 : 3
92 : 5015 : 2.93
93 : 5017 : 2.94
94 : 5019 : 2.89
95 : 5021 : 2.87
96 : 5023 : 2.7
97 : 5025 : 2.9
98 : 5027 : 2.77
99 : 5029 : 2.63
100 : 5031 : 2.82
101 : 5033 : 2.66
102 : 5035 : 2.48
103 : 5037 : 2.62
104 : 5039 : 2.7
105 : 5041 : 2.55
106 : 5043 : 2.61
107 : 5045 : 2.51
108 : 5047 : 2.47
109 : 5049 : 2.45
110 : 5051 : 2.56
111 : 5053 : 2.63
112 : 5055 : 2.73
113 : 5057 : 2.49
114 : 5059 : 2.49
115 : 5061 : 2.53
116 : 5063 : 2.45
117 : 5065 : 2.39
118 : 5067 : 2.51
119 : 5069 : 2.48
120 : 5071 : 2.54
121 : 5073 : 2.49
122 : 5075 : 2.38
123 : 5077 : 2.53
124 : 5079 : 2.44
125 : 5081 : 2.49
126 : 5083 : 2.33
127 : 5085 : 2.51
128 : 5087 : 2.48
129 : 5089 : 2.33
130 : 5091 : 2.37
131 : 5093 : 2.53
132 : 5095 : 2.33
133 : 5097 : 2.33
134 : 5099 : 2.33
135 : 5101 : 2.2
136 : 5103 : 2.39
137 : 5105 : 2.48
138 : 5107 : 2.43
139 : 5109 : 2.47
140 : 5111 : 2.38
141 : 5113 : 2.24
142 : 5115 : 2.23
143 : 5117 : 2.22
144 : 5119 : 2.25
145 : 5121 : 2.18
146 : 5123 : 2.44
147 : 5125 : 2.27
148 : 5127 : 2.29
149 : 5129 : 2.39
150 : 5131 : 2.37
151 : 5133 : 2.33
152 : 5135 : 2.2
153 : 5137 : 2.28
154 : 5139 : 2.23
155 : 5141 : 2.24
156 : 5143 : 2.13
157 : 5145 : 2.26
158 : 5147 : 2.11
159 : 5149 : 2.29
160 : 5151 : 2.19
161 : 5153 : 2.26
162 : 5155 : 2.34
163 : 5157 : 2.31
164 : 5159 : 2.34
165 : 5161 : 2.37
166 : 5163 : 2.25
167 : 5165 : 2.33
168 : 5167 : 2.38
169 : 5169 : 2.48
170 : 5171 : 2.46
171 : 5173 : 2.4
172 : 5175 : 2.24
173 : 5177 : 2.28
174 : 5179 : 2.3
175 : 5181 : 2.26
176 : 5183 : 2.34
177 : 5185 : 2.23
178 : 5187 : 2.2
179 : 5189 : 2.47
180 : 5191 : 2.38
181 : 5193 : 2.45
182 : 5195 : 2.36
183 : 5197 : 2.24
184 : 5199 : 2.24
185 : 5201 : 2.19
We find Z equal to 1.2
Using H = 3.19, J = 2.57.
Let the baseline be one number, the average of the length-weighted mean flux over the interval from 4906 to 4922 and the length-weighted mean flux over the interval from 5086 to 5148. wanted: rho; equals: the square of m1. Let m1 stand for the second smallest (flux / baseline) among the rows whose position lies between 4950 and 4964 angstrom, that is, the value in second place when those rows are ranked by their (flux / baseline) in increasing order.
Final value 1.58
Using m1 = 1.26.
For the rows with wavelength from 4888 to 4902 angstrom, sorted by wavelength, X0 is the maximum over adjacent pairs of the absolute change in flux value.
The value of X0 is 0.06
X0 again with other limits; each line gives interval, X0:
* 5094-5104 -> 0.19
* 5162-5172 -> 0.10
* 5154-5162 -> 0.03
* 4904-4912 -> 0.18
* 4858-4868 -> 0.14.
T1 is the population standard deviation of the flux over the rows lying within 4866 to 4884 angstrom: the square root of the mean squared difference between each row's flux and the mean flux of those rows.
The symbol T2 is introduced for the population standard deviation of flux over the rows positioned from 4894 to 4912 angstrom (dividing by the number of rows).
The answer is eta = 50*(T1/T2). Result 68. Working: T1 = 0.13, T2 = 0.099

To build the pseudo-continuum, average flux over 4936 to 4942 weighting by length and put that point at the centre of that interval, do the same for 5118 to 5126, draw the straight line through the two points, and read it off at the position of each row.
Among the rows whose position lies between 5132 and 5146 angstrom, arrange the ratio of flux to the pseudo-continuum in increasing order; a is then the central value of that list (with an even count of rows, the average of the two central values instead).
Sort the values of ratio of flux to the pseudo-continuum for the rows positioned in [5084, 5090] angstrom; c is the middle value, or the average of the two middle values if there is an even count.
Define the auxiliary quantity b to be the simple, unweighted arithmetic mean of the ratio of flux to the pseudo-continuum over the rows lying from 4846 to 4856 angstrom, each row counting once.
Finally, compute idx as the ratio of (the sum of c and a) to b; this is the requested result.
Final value 2.59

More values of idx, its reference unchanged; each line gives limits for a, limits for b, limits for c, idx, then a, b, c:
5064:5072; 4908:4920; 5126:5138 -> 2.25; 0.99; 0.90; 1.03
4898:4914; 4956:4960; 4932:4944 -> 1.53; 0.85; 1.19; 0.98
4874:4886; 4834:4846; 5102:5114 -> 2.41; 0.78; 0.75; 1.03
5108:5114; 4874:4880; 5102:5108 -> 2.62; 1.02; 0.79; 1.03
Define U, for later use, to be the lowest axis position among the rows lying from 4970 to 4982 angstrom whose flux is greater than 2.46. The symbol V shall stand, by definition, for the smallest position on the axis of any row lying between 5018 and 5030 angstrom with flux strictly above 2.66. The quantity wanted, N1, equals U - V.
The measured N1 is -48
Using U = 4971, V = 5019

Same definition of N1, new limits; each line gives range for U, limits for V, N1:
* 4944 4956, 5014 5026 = -70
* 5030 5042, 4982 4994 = 48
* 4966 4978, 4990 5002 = -24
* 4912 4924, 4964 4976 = -52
